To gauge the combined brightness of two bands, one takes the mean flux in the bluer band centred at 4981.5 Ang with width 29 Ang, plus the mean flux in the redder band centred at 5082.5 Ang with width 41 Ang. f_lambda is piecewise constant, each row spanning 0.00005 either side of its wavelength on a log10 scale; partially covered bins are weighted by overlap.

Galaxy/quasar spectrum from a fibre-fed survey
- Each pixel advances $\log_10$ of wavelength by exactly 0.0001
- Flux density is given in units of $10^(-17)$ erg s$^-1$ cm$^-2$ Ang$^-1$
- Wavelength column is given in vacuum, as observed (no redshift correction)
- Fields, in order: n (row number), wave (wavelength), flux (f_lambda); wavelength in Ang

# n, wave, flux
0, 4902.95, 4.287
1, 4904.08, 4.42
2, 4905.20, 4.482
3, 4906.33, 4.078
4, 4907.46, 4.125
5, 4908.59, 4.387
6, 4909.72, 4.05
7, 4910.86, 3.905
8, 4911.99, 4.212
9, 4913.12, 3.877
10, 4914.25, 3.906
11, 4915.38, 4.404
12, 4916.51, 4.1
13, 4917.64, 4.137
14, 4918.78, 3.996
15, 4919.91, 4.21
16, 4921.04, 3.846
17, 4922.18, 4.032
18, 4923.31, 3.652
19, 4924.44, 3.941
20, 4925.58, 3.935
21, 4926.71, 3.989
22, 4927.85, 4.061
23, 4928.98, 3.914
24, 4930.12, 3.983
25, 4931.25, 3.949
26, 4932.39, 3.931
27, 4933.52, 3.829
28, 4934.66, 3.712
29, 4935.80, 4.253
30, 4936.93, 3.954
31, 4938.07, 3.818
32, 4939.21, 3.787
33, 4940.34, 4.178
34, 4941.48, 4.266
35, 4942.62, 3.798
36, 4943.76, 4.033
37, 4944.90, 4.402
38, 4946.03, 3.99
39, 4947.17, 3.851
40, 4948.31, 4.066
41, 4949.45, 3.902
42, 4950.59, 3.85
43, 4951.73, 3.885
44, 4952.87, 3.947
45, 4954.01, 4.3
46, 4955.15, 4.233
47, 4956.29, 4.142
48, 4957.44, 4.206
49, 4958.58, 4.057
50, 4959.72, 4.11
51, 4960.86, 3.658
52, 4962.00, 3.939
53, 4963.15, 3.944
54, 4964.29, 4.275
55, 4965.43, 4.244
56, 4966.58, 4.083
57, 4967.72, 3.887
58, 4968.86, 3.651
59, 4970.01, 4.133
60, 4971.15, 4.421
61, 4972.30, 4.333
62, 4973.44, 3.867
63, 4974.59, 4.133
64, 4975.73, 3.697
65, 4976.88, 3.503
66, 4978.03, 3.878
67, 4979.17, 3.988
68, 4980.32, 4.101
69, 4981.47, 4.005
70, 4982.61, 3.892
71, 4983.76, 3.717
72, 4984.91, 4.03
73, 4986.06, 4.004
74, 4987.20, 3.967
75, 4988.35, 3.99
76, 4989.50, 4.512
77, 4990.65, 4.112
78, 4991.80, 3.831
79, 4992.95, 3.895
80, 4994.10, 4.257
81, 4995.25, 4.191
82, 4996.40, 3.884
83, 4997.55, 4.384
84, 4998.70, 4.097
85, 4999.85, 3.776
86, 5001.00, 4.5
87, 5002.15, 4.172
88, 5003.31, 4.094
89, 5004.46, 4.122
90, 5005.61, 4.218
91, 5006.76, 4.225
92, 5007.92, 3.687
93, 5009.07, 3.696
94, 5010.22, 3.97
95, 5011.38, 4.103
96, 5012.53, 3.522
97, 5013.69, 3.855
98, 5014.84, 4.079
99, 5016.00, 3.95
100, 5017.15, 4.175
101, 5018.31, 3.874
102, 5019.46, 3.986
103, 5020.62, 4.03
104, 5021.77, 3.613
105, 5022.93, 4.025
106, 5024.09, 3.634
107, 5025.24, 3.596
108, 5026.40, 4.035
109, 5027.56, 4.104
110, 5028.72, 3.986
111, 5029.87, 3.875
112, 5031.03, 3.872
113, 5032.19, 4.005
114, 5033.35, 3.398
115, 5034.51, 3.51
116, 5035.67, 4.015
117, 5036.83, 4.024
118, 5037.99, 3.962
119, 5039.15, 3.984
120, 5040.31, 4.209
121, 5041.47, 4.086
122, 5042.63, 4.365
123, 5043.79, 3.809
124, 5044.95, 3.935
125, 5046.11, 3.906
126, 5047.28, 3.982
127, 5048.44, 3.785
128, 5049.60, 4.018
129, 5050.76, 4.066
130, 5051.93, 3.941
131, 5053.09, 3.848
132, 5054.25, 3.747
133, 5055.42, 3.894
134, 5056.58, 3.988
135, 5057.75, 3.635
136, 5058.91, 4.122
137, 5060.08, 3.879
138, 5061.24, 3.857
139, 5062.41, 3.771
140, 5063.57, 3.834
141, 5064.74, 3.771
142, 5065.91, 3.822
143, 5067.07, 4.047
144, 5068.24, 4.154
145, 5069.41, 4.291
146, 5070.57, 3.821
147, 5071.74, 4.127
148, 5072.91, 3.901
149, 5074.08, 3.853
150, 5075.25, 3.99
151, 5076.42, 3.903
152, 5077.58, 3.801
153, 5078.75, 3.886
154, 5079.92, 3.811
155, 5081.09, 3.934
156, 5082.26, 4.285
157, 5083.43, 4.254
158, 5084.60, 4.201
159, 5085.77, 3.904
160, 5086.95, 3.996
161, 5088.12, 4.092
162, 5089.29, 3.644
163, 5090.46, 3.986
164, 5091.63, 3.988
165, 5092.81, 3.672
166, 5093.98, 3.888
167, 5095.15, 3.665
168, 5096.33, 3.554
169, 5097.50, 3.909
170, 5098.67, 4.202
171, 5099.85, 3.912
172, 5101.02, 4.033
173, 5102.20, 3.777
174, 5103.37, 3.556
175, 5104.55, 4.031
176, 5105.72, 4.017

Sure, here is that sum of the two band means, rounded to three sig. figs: 7.93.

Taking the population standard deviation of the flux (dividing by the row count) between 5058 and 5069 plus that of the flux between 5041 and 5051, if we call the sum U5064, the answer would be 0.30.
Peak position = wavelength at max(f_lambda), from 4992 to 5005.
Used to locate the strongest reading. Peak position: 5001.00 Ang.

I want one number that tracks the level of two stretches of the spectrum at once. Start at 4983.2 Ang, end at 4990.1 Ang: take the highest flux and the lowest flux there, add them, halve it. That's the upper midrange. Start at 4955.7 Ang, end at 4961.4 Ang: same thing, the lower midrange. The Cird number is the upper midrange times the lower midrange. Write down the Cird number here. 16.2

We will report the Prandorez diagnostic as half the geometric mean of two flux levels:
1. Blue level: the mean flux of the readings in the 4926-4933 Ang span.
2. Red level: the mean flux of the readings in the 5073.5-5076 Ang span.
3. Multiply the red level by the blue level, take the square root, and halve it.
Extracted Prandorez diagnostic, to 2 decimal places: 1.97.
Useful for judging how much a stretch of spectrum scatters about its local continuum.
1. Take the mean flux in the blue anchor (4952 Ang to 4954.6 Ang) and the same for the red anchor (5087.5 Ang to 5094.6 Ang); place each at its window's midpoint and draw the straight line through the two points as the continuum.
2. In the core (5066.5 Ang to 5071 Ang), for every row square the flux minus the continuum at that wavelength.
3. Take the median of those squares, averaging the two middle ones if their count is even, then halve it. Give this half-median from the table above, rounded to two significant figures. 0.018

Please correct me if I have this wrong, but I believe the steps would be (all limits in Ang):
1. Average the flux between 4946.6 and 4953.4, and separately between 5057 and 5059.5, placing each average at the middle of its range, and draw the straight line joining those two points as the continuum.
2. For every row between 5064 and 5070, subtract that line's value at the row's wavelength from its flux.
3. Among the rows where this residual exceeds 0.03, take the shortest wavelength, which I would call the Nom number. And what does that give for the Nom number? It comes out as 5067.07 Ang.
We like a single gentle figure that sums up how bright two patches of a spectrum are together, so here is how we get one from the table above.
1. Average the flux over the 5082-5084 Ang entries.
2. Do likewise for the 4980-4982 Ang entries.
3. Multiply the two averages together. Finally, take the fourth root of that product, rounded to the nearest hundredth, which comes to 2.04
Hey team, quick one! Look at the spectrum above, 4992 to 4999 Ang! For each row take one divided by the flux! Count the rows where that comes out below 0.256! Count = 4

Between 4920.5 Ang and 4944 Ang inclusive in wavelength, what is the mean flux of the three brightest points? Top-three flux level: 4.23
